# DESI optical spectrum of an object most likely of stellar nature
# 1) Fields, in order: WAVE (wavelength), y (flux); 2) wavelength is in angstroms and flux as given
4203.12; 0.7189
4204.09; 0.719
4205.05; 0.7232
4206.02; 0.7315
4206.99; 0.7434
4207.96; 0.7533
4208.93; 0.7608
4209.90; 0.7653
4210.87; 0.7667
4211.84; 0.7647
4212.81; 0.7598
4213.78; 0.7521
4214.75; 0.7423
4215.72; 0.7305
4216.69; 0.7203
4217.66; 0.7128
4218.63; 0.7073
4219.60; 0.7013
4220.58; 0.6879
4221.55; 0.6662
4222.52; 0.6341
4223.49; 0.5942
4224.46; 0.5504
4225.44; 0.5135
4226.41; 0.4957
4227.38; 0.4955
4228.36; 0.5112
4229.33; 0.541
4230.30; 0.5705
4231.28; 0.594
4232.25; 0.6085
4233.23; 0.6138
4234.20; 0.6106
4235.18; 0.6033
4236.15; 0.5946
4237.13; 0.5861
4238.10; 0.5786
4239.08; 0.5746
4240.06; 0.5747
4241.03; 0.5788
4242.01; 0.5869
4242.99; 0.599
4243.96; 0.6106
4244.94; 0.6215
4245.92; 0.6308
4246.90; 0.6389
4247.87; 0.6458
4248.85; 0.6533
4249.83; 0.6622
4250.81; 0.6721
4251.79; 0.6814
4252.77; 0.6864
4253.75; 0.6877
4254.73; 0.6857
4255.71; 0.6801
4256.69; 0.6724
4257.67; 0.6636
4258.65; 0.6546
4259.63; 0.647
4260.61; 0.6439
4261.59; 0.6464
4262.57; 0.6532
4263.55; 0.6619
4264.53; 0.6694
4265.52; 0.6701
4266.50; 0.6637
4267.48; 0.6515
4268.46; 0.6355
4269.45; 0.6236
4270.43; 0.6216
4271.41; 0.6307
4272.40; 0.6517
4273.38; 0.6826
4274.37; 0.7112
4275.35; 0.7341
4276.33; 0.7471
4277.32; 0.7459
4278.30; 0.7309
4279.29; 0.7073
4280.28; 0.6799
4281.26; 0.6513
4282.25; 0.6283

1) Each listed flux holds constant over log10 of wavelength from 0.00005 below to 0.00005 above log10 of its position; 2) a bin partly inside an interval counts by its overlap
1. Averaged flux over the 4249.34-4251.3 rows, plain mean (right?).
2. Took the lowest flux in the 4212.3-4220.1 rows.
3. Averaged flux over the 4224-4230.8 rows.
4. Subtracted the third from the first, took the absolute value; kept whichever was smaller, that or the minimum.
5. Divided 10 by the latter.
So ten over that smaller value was 71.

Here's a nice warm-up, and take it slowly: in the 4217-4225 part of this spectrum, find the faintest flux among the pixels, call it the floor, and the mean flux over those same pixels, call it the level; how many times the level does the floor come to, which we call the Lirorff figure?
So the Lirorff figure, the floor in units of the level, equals 0.838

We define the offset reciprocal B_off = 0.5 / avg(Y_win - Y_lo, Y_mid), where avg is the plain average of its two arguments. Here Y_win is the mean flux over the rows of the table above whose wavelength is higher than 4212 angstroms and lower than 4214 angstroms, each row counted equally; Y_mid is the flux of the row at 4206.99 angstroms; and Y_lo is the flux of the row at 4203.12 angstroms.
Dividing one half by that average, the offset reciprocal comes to 1.28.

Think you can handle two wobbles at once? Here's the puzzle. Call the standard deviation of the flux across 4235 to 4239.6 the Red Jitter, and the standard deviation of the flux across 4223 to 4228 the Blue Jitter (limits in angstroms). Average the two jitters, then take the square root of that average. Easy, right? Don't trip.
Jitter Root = 0.16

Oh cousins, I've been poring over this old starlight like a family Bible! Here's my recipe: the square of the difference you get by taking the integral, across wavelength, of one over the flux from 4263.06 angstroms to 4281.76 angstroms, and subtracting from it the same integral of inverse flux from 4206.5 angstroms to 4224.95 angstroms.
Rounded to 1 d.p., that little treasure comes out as 2.4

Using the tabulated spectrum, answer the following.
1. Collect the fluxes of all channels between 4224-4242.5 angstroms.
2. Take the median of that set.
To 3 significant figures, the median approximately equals 0.579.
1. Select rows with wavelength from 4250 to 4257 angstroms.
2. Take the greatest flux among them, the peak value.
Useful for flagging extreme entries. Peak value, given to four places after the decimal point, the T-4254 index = 0.6877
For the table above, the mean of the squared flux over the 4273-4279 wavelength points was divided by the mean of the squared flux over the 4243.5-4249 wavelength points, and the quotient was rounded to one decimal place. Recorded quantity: 1.3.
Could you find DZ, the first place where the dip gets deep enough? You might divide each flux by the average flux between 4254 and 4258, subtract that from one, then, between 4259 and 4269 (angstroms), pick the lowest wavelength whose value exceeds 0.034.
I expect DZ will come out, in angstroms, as 4259.63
